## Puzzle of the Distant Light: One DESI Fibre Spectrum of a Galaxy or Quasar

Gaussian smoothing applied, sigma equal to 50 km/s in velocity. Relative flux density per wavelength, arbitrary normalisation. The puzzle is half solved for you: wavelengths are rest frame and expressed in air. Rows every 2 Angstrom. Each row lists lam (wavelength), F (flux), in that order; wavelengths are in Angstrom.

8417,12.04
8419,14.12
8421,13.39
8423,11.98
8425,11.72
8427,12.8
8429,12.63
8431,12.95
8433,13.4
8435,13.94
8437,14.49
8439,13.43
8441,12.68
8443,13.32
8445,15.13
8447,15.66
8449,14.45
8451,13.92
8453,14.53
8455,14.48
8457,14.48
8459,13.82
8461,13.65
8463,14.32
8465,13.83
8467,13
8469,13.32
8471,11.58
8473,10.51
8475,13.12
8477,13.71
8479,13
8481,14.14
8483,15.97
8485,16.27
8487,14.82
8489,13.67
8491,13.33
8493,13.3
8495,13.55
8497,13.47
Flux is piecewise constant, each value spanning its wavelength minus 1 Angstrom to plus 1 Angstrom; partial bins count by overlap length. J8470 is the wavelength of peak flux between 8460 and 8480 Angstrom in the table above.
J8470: 8463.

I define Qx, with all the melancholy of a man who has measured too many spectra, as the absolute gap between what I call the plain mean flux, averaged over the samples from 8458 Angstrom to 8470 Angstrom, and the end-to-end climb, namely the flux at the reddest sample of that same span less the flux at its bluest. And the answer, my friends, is 14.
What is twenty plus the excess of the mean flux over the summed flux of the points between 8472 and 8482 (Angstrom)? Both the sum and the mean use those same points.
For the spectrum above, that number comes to -32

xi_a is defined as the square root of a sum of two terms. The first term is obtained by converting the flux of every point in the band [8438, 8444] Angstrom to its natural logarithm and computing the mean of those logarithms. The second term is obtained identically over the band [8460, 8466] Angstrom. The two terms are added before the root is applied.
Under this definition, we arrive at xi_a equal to 2.28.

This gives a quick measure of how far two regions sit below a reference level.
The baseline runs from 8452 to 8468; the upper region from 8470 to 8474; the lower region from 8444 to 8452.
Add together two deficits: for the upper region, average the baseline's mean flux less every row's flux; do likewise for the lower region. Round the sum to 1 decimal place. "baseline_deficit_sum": 2.2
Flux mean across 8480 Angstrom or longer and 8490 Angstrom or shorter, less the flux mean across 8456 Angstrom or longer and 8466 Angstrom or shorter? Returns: 1.0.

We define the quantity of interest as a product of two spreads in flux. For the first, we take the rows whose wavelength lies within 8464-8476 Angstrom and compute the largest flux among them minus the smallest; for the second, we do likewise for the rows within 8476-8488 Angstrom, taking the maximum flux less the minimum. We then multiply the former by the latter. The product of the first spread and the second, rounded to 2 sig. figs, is 11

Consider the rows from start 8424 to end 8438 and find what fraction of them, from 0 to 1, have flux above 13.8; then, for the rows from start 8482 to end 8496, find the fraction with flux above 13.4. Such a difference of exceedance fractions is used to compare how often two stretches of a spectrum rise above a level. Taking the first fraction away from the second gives 0.4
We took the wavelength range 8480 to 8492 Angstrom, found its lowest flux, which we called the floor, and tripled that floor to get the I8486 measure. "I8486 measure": 40.0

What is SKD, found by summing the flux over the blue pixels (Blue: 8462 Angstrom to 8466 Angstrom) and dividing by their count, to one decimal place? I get 14.1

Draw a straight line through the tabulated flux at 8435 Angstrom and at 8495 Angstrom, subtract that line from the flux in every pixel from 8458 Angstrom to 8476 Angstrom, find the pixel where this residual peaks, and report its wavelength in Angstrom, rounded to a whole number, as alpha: 8463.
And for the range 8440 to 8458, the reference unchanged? 8447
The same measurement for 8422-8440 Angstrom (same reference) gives 8437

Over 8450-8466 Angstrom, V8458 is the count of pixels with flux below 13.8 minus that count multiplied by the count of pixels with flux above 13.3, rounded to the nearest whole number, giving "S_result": -7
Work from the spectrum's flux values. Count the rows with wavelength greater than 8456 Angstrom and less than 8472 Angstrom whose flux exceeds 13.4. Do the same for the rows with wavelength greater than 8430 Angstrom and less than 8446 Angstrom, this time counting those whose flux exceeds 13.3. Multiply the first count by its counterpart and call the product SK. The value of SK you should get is 30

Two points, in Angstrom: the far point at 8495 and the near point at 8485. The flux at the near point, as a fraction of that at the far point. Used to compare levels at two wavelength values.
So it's 1.20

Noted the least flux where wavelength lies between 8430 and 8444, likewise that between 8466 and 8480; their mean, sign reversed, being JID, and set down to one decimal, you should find -11.6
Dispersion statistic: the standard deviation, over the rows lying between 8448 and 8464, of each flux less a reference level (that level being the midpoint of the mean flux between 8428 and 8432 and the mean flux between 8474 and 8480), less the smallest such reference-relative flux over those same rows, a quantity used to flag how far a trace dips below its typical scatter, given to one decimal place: -0.3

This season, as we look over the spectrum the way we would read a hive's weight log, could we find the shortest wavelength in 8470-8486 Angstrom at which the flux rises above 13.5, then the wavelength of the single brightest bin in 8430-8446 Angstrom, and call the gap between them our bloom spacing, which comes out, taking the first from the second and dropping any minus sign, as 32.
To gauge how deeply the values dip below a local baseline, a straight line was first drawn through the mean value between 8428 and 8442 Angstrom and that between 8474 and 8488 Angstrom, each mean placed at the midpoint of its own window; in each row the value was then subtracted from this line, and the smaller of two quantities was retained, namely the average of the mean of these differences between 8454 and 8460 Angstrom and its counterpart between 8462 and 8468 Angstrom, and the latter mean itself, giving 0.0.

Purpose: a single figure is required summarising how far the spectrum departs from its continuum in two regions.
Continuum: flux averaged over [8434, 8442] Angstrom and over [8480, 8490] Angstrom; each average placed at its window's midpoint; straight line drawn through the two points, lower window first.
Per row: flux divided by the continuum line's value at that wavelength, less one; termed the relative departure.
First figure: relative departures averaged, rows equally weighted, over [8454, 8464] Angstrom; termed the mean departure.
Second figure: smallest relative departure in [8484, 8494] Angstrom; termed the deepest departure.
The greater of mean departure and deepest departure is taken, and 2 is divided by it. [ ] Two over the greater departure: -348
